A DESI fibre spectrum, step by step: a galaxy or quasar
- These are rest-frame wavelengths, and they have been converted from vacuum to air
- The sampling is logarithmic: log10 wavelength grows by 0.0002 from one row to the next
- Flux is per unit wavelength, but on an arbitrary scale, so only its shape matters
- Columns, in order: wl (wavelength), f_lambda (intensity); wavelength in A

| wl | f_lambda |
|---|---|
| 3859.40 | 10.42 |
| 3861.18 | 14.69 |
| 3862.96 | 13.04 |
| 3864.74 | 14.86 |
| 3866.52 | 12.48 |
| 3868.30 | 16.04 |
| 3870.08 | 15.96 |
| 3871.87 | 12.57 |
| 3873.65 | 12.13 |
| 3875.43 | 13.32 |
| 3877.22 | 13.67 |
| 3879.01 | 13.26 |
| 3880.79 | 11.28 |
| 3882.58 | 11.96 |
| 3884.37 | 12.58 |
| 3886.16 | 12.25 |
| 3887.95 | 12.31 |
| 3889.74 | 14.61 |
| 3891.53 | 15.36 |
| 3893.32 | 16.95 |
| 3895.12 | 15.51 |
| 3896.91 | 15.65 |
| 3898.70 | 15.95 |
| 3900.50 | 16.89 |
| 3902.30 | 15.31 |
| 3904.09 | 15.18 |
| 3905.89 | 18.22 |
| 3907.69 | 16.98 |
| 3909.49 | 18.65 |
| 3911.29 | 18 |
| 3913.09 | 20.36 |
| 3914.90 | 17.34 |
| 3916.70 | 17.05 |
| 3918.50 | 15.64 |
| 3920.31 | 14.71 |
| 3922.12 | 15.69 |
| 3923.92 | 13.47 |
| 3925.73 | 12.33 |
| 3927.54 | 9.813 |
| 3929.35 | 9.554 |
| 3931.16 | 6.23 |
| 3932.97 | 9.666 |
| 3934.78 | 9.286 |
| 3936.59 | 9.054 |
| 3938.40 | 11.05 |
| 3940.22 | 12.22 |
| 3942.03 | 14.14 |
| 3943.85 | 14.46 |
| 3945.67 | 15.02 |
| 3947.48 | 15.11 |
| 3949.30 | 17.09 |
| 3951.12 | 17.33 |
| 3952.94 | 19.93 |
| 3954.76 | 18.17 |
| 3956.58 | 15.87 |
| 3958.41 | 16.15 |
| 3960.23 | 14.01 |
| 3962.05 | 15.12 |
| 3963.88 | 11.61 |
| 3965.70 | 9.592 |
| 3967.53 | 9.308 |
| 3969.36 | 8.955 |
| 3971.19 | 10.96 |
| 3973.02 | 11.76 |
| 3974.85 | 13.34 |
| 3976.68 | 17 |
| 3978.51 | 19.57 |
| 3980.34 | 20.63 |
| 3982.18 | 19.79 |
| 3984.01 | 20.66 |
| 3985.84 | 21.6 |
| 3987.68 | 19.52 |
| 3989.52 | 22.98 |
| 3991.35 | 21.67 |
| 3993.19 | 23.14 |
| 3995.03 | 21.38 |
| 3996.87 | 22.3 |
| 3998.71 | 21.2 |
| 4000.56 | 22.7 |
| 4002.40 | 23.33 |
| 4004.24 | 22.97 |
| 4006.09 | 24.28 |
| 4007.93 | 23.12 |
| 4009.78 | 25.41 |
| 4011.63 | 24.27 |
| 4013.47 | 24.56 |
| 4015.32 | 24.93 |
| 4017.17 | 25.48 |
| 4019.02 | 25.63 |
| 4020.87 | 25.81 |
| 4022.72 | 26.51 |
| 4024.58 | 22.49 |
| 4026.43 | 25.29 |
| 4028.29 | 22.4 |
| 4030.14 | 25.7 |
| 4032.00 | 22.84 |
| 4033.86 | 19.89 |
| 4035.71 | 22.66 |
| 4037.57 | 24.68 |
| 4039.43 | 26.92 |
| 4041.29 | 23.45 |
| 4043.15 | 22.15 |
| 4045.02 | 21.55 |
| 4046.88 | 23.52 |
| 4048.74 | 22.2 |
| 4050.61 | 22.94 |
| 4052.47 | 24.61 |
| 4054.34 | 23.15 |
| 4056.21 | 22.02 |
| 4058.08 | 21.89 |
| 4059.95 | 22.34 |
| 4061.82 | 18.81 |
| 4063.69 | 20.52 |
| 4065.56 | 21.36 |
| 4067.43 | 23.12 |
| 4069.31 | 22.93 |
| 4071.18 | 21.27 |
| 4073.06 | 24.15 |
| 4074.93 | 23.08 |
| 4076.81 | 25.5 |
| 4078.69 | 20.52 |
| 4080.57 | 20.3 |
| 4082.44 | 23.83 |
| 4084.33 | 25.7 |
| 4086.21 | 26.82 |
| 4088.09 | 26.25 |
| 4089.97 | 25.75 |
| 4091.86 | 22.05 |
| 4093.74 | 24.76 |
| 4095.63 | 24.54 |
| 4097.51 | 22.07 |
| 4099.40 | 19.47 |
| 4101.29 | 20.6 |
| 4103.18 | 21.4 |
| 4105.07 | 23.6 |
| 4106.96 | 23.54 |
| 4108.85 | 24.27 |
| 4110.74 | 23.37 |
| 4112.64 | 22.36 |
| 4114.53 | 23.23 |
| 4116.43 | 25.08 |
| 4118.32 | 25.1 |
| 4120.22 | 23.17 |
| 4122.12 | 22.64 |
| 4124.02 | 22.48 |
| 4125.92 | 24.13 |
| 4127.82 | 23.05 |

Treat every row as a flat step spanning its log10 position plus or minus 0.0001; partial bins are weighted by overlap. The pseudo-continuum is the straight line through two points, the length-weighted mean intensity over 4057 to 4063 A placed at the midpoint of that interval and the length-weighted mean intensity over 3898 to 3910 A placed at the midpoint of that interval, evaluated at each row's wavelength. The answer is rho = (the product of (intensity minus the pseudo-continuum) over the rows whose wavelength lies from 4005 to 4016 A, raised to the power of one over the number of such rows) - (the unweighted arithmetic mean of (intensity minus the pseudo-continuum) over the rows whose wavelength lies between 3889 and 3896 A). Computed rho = 5.5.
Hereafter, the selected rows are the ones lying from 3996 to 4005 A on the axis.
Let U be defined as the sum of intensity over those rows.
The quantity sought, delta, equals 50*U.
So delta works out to 5625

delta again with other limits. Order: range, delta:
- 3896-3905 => 3949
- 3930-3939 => 2264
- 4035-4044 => 5993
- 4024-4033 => 5936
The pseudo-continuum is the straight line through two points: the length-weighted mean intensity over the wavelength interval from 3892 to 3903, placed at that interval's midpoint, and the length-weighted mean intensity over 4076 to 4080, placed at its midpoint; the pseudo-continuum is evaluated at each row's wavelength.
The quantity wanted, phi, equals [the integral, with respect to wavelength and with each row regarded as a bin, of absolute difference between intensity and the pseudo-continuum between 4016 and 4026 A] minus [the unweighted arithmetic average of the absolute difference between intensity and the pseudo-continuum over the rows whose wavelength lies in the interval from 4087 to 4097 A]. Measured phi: 44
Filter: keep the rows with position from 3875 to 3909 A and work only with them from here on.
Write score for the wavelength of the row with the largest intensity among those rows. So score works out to 3905.89 A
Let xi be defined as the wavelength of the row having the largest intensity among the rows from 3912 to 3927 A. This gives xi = 3913.09 A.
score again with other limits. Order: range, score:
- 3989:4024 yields 4022.72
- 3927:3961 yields 3952.94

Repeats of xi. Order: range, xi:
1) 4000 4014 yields 4009.78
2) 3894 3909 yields 3905.89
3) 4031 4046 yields 4039.43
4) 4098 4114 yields 4108.85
